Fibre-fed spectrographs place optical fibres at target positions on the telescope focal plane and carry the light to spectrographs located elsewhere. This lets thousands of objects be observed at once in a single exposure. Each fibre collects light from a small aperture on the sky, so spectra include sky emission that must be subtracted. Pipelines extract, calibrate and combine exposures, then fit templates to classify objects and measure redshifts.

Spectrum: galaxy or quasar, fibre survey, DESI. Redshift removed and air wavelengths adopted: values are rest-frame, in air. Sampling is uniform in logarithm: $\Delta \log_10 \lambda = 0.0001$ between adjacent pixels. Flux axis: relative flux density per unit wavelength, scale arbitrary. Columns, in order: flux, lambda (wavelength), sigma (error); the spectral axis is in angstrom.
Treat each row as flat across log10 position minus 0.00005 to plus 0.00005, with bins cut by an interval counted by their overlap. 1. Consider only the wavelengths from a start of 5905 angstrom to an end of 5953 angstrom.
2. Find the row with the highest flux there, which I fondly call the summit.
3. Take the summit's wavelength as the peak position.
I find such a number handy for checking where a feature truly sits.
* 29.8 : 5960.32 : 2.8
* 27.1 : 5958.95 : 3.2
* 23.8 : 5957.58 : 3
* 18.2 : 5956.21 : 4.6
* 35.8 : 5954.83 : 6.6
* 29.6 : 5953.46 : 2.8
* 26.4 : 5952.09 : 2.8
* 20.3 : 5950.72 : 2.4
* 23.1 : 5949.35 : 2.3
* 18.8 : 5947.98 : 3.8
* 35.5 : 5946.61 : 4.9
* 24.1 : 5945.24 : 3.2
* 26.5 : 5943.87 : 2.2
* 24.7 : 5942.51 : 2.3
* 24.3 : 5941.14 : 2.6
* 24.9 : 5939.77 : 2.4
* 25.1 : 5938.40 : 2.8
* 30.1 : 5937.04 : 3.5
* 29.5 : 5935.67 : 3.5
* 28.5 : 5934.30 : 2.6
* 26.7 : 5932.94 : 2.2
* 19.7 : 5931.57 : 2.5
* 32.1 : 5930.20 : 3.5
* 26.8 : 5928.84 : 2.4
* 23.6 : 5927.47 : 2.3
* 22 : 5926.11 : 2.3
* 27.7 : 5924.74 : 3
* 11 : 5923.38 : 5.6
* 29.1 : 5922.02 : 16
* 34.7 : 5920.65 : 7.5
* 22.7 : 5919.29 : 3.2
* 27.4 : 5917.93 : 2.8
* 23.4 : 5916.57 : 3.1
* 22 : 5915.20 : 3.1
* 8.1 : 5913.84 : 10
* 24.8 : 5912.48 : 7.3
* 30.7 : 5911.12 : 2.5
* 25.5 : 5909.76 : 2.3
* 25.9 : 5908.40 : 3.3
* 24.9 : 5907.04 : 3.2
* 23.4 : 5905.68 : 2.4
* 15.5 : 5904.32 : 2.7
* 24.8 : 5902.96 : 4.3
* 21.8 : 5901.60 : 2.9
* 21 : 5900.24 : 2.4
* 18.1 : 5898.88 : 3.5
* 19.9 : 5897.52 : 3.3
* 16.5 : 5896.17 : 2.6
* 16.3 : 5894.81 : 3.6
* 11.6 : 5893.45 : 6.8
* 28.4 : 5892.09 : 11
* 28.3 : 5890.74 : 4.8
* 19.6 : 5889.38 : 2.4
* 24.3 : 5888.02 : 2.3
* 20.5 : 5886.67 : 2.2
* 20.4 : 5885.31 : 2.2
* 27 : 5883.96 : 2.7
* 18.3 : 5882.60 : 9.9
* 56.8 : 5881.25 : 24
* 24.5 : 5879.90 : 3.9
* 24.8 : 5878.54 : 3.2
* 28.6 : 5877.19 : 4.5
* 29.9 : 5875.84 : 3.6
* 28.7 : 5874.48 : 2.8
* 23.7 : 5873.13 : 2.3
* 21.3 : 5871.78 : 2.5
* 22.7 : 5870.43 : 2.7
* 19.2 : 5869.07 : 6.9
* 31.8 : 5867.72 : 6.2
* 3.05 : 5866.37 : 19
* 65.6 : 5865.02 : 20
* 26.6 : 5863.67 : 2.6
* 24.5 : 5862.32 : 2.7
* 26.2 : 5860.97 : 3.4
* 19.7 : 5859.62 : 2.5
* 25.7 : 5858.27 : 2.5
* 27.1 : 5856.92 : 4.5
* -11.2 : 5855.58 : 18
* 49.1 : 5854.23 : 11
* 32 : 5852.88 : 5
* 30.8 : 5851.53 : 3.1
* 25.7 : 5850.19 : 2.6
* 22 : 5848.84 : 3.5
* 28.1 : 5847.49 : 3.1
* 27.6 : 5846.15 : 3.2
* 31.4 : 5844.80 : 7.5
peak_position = 5946.61 angstrom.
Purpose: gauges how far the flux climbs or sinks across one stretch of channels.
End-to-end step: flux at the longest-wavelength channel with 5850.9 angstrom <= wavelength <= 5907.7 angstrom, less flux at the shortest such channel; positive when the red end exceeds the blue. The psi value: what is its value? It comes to -5.9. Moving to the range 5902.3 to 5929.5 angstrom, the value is 2.0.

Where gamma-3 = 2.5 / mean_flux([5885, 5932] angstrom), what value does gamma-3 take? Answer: 0.110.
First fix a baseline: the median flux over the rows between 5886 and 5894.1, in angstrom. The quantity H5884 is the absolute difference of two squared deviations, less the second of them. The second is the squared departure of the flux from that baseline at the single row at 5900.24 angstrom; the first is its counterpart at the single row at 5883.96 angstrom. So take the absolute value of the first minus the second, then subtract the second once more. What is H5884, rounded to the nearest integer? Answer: 17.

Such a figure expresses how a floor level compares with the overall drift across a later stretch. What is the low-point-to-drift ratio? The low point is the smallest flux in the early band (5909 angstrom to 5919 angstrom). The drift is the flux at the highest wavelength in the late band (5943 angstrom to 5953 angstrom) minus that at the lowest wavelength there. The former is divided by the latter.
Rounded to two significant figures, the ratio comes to -81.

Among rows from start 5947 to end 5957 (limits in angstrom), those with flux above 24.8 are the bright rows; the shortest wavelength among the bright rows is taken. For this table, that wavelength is 5952.09 angstrom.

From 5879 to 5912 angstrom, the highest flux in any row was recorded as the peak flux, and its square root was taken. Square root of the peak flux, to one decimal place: 7.5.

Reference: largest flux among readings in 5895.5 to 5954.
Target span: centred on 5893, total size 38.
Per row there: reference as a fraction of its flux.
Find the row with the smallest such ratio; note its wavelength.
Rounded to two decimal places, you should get 5881.25 angstrom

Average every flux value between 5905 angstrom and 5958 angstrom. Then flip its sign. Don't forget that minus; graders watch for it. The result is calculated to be -25.2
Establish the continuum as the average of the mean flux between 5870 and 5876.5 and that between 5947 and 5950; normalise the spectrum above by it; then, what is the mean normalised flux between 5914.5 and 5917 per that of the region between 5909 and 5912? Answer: 0.81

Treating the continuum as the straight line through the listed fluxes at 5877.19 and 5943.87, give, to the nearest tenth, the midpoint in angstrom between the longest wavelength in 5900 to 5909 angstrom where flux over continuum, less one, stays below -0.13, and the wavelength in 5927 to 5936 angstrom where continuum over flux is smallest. 5917.9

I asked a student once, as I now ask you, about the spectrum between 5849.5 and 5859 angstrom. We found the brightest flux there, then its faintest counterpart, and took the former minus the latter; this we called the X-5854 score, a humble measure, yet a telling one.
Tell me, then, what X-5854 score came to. 60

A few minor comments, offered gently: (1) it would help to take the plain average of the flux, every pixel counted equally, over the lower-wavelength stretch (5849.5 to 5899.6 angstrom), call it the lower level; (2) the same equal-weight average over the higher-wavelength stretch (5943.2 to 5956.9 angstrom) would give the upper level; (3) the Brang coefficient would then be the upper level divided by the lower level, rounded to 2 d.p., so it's 1.03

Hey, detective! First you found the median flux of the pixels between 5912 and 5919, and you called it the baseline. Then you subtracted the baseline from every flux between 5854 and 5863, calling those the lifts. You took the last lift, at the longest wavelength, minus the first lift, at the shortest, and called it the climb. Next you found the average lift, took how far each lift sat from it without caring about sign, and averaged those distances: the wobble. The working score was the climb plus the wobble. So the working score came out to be -14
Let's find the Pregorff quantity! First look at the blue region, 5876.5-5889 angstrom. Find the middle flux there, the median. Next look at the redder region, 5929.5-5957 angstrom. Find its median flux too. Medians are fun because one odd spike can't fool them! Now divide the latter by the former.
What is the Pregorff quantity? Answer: 1.05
